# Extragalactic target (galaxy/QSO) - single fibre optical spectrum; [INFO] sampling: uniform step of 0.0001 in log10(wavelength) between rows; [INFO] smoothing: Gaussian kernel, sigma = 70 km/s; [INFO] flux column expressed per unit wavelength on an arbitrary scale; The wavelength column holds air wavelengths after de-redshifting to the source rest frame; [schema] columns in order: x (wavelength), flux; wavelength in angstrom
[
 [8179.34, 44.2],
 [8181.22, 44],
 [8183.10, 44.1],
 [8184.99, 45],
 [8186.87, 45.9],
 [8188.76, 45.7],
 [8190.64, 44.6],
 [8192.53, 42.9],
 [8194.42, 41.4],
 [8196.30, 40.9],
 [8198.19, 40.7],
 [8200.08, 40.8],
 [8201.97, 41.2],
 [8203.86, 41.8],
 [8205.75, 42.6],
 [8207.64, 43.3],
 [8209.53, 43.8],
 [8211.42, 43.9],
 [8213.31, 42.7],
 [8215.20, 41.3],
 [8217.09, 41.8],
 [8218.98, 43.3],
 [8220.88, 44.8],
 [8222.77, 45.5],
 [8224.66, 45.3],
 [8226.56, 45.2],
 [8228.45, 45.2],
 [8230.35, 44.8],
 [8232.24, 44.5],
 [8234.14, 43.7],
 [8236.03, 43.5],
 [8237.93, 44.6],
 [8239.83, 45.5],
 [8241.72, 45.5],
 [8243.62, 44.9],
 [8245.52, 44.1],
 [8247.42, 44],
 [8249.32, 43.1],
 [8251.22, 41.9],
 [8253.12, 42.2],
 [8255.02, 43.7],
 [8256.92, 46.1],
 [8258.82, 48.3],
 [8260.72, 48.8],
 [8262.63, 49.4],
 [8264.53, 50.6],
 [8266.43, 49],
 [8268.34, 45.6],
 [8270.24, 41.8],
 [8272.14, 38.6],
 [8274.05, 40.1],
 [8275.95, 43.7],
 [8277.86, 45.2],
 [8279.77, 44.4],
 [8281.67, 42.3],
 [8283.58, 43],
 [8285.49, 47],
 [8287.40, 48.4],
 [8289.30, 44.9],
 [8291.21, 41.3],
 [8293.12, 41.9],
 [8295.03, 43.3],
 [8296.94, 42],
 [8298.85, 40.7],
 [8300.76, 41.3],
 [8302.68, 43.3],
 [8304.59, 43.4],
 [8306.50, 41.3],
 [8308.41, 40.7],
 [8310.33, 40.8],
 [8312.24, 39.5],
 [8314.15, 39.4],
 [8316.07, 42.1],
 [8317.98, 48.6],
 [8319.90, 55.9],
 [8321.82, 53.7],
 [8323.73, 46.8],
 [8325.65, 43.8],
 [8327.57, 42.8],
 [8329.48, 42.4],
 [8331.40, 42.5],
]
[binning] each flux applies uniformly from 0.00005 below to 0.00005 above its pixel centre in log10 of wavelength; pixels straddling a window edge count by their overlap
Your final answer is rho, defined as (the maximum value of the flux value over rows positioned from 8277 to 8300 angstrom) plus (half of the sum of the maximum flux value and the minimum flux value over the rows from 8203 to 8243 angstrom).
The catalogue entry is 92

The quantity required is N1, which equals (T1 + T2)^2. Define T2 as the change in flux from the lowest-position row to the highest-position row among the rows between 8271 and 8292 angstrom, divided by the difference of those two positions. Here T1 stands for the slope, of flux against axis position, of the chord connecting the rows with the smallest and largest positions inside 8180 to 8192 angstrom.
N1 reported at 0.04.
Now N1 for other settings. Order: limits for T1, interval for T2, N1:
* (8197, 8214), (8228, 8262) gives 0.06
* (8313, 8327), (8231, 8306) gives 0.13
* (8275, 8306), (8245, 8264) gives 0.09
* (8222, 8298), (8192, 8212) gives 0.00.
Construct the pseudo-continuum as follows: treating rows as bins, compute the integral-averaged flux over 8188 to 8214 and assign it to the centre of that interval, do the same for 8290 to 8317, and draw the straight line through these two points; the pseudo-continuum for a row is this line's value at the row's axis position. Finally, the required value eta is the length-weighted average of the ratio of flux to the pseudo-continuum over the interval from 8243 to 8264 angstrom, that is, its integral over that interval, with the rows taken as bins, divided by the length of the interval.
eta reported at 1.08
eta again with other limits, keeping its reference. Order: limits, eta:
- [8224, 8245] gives 1.06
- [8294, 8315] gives 1.00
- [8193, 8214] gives 0.99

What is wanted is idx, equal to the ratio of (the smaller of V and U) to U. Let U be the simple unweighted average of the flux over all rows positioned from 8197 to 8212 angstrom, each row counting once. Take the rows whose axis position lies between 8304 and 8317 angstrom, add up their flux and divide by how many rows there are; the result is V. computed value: 0.97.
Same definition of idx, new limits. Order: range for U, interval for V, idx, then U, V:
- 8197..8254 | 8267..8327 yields 1.00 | 43.5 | 43.7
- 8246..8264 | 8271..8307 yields 0.95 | 45.3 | 43.0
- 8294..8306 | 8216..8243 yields 1.00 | 42.3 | 44.5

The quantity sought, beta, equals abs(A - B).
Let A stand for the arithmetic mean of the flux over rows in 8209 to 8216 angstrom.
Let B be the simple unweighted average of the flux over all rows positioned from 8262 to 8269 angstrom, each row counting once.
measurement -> 6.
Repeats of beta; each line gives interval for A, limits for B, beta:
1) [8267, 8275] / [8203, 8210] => 1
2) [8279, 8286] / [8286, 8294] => 0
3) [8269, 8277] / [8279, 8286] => 3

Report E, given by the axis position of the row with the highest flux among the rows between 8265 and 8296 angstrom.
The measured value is 8266.43 angstrom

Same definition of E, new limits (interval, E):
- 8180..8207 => 8186.87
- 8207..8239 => 8222.77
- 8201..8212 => 8211.42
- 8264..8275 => 8264.53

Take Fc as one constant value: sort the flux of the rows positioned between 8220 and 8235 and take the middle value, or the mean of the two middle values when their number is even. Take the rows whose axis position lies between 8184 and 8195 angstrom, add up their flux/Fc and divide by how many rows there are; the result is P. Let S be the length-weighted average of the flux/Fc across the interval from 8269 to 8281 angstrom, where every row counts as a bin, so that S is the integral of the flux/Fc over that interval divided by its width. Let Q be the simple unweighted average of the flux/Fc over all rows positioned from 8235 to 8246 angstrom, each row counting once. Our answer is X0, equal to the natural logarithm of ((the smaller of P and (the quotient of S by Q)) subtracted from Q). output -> -3.1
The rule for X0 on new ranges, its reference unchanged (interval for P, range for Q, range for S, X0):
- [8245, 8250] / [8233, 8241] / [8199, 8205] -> -2.9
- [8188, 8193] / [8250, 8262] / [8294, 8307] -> -2.7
